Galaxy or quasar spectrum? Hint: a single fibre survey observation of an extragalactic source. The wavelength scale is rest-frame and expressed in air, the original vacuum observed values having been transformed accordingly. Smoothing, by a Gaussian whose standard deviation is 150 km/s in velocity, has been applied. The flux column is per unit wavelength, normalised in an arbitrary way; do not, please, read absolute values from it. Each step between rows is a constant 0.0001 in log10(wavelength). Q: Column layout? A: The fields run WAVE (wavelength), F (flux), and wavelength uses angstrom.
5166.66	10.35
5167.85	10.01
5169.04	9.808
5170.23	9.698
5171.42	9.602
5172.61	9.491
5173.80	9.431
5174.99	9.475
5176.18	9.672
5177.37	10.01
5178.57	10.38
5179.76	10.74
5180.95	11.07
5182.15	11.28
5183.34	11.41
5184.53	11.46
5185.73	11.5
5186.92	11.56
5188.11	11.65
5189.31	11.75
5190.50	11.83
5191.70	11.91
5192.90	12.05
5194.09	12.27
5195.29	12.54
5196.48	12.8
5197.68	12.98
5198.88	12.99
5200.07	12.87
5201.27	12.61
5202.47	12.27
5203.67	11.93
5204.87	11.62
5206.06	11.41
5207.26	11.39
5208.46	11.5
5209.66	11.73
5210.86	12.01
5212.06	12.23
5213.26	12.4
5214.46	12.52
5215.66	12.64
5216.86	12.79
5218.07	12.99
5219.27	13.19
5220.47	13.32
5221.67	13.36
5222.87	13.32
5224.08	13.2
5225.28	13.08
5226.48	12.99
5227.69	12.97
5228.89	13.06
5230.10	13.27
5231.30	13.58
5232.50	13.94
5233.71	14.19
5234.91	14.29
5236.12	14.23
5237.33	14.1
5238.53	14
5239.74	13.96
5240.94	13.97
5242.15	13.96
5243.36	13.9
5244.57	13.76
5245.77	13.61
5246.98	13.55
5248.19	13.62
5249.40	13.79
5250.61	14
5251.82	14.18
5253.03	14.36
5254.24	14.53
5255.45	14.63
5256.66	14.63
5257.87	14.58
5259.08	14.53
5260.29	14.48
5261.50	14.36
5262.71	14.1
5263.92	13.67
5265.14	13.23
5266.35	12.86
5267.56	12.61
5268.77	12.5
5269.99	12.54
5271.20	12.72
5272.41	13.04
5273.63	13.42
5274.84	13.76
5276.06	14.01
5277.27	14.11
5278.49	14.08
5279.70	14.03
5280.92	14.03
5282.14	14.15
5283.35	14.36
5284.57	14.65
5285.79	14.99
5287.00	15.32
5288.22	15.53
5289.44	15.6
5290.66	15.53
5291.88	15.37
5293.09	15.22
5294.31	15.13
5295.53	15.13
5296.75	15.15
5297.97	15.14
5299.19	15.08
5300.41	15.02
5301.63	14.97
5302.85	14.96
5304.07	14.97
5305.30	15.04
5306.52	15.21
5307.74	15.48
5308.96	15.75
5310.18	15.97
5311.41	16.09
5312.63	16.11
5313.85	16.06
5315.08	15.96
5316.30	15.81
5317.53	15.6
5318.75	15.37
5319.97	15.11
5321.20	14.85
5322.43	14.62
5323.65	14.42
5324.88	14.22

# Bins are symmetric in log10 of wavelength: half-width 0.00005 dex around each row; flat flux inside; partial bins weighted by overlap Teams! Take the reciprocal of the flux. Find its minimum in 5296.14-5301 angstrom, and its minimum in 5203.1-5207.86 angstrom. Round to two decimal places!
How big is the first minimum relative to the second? 0.79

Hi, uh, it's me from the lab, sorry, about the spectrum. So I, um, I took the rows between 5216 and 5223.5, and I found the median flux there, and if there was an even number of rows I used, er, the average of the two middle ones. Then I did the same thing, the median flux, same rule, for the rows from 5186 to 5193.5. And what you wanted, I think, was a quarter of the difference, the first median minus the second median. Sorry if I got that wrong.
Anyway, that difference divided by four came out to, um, 0.37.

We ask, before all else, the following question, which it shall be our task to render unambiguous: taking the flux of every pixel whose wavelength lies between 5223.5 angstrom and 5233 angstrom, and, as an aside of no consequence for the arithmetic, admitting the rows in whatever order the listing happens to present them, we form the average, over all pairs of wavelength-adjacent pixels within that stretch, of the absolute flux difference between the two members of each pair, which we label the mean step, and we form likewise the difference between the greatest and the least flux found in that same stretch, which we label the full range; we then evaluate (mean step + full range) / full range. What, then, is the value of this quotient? 1.18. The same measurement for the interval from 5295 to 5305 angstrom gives 1.17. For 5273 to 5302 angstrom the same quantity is 1.06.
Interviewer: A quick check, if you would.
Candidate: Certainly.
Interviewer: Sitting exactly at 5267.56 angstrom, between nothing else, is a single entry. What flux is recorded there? 12.61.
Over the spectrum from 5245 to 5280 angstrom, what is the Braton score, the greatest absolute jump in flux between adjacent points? 0.44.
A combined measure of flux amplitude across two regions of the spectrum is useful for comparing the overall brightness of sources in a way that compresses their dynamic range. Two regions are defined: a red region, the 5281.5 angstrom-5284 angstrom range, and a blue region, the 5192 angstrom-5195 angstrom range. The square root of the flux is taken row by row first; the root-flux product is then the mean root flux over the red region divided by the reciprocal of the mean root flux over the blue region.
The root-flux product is 13.2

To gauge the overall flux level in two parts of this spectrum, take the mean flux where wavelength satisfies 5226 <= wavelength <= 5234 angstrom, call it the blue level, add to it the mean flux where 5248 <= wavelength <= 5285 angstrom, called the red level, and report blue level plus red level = 27.3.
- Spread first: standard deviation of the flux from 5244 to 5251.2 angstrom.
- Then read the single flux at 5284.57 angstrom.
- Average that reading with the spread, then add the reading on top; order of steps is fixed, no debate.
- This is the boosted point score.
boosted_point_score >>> 22.1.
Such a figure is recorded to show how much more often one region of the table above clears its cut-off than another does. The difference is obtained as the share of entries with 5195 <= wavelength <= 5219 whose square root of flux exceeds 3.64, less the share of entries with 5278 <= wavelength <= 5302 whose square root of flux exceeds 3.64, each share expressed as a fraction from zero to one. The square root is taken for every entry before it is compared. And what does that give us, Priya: -1.0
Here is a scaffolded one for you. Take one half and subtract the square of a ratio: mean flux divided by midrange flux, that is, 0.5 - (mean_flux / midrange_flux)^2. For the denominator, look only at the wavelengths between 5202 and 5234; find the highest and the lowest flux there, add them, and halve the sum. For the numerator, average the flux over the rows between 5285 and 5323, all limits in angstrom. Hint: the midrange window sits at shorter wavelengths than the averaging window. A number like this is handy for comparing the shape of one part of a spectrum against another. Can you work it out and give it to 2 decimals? -0.94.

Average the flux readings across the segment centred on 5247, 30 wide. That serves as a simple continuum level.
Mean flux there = 14.1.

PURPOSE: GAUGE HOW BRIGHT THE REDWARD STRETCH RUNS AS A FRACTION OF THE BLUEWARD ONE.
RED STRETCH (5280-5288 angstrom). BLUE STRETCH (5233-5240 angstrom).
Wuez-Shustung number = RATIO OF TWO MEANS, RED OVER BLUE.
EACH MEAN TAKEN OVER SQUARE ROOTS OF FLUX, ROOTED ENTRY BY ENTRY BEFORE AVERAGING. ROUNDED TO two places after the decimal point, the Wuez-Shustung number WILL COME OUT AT 1.02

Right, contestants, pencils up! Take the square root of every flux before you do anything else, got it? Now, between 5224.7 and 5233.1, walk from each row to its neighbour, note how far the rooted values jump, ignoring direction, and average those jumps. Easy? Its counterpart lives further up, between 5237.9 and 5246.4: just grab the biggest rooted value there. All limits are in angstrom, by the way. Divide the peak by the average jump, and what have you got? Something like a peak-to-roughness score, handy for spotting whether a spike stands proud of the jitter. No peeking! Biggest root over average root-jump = 152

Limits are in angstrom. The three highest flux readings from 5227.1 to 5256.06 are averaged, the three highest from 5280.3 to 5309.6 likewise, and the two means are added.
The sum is 30.1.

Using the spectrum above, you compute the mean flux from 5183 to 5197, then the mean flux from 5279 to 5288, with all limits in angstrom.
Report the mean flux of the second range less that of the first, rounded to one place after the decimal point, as 2.6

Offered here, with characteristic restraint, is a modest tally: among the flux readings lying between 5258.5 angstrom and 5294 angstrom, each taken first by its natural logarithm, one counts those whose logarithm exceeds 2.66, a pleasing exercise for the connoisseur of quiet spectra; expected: 12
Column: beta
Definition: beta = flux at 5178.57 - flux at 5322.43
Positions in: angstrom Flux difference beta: -4.2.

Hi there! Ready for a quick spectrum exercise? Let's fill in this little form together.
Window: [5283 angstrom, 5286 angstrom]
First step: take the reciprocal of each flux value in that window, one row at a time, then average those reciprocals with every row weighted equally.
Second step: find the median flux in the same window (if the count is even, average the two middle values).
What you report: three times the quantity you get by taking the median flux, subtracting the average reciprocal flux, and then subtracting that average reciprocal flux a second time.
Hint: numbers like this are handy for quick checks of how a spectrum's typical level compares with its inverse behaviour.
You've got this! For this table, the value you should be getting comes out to 44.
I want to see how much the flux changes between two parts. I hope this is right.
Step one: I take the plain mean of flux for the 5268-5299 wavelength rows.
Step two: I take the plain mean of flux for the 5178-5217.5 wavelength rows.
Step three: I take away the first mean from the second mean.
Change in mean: -2.4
